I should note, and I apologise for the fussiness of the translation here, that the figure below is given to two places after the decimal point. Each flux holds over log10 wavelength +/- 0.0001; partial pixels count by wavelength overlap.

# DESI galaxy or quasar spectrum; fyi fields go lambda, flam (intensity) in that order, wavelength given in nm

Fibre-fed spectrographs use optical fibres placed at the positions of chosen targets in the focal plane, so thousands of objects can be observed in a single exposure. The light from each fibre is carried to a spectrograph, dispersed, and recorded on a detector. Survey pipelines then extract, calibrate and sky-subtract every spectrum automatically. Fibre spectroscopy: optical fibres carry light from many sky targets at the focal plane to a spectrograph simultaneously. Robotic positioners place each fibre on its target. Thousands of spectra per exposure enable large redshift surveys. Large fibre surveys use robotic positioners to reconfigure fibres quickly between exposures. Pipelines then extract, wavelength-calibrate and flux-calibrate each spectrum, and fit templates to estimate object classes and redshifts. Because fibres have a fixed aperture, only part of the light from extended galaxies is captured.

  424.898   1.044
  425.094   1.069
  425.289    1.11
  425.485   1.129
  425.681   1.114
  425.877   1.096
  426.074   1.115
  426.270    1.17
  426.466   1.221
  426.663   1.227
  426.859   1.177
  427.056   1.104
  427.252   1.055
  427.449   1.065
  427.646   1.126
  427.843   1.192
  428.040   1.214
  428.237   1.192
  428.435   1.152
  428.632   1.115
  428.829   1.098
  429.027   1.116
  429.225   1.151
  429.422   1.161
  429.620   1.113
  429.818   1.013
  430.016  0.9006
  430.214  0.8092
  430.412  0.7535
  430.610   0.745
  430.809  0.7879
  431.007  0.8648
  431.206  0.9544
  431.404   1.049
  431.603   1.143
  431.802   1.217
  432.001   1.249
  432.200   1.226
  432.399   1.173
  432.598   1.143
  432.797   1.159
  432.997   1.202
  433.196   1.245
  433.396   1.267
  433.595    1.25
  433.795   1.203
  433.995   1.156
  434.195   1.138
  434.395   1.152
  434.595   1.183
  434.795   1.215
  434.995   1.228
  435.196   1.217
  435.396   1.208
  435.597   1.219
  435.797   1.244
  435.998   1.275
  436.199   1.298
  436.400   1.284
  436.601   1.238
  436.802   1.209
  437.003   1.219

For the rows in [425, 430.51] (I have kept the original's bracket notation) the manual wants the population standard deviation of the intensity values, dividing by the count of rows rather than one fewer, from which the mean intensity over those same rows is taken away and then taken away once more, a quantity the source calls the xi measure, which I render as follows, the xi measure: -2.09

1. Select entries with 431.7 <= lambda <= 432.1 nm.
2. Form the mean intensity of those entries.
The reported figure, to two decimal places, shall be 1.23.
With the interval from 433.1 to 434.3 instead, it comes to 1.21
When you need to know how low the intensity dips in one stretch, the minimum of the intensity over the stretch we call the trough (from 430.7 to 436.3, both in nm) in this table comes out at 0.7879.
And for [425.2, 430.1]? 0.9006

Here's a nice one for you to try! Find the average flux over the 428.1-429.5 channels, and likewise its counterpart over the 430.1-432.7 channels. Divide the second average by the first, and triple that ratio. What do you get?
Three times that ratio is 2.65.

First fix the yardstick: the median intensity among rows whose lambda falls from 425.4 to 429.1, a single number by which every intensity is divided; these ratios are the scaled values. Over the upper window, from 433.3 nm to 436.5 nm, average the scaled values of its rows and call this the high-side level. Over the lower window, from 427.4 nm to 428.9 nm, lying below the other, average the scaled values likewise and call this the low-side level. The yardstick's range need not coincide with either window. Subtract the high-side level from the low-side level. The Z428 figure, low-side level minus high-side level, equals -0.07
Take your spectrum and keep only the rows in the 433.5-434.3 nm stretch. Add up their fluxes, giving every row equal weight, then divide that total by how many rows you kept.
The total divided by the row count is 1.19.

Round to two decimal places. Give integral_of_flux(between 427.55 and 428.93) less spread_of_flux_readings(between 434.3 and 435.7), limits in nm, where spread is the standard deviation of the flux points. 1.57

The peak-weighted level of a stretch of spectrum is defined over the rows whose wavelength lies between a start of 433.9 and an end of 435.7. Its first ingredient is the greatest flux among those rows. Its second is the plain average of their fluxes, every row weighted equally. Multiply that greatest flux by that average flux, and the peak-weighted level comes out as 1.46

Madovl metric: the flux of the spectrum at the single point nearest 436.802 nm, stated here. 1.209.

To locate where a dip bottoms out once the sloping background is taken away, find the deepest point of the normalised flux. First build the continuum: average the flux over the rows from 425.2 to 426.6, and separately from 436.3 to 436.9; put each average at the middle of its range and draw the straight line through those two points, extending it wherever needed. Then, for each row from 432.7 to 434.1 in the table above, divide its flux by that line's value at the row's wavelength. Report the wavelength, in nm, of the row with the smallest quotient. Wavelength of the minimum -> 433.995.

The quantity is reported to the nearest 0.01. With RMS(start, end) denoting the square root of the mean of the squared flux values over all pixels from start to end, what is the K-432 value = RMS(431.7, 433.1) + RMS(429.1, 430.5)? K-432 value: 2.19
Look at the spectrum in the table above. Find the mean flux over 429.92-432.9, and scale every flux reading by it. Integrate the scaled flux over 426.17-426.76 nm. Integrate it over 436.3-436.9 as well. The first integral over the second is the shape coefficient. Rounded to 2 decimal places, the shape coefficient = 0.95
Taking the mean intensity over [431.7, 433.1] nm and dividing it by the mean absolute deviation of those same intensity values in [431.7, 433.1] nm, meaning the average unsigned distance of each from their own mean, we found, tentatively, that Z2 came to 37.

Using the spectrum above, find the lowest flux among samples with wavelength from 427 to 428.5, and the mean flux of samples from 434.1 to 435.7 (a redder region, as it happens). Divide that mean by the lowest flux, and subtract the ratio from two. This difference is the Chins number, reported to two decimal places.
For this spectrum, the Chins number 0.87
